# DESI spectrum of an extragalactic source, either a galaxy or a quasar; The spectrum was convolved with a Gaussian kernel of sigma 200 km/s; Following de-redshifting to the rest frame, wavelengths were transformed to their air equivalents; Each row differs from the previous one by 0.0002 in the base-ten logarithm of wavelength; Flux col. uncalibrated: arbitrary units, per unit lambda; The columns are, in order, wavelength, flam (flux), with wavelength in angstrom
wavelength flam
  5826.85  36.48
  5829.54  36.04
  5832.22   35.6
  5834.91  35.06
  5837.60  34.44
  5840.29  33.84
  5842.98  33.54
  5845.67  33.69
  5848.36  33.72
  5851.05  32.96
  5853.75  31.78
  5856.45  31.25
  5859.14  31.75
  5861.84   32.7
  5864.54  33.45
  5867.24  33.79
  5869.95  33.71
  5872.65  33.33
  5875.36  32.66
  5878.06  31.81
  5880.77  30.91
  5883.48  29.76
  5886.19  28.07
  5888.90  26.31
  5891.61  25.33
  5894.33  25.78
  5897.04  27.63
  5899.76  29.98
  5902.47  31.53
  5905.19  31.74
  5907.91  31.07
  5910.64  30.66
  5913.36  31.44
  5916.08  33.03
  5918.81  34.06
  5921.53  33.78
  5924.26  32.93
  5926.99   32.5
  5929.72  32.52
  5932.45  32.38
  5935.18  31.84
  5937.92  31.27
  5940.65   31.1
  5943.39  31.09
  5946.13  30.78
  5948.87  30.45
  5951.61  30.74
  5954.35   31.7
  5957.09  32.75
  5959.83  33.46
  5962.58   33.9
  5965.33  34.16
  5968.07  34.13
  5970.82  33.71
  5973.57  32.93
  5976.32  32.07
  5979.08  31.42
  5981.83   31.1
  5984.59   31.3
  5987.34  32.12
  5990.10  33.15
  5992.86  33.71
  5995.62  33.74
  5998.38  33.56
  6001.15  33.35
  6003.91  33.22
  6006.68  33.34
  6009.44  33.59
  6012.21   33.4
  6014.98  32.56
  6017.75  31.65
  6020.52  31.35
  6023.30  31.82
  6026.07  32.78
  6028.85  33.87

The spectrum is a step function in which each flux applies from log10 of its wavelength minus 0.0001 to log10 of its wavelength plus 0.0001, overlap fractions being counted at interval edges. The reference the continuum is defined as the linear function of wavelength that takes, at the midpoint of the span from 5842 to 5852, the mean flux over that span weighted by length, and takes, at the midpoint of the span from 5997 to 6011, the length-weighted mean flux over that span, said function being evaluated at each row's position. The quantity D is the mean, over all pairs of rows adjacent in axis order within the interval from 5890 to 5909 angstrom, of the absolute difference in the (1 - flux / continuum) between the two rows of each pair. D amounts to 0.035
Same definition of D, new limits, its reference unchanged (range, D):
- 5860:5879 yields 0.015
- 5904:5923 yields 0.024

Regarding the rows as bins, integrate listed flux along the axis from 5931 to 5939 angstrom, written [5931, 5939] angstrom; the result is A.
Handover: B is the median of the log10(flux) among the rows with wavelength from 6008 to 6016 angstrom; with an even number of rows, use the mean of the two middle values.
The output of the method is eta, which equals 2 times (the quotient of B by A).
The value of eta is 0.0120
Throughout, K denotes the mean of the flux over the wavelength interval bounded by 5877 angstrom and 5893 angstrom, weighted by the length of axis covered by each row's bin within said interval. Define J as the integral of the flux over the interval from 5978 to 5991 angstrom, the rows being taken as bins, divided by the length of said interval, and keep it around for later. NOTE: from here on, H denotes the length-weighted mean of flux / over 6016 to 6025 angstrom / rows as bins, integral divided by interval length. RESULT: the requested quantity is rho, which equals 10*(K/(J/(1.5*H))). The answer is 428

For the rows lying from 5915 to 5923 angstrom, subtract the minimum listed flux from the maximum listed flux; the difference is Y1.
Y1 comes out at 1.0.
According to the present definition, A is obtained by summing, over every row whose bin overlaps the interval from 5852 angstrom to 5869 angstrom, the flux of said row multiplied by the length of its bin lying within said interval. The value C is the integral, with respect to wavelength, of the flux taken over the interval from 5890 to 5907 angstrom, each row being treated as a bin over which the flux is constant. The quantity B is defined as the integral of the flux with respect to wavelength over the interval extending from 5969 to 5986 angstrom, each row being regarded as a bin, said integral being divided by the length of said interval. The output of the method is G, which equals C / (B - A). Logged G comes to -0.94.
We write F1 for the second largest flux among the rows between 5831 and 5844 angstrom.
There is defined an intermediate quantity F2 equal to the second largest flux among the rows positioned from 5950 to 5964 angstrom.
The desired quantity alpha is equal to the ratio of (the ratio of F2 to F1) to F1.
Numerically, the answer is 0.0272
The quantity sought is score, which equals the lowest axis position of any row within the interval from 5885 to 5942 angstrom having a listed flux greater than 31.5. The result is 5902.47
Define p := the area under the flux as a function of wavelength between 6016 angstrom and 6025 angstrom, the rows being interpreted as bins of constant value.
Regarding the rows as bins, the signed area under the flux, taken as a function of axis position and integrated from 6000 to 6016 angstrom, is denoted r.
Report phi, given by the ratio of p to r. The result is 0.5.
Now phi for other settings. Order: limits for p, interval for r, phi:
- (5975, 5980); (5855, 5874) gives 0.3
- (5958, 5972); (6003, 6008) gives 2.8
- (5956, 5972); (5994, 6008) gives 1.2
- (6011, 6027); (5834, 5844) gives 1.5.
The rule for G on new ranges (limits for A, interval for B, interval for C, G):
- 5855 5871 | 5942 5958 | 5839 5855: -1.08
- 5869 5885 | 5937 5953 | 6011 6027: -1.07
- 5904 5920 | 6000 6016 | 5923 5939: -1.08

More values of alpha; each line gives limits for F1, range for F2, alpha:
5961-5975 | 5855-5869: 0.0287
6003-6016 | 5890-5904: 0.0269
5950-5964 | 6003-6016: 0.0298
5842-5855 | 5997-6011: 0.0296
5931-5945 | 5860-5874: 0.0333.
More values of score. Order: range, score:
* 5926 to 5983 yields 5926.99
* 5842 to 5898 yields 5842.98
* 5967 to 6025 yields 5968.07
